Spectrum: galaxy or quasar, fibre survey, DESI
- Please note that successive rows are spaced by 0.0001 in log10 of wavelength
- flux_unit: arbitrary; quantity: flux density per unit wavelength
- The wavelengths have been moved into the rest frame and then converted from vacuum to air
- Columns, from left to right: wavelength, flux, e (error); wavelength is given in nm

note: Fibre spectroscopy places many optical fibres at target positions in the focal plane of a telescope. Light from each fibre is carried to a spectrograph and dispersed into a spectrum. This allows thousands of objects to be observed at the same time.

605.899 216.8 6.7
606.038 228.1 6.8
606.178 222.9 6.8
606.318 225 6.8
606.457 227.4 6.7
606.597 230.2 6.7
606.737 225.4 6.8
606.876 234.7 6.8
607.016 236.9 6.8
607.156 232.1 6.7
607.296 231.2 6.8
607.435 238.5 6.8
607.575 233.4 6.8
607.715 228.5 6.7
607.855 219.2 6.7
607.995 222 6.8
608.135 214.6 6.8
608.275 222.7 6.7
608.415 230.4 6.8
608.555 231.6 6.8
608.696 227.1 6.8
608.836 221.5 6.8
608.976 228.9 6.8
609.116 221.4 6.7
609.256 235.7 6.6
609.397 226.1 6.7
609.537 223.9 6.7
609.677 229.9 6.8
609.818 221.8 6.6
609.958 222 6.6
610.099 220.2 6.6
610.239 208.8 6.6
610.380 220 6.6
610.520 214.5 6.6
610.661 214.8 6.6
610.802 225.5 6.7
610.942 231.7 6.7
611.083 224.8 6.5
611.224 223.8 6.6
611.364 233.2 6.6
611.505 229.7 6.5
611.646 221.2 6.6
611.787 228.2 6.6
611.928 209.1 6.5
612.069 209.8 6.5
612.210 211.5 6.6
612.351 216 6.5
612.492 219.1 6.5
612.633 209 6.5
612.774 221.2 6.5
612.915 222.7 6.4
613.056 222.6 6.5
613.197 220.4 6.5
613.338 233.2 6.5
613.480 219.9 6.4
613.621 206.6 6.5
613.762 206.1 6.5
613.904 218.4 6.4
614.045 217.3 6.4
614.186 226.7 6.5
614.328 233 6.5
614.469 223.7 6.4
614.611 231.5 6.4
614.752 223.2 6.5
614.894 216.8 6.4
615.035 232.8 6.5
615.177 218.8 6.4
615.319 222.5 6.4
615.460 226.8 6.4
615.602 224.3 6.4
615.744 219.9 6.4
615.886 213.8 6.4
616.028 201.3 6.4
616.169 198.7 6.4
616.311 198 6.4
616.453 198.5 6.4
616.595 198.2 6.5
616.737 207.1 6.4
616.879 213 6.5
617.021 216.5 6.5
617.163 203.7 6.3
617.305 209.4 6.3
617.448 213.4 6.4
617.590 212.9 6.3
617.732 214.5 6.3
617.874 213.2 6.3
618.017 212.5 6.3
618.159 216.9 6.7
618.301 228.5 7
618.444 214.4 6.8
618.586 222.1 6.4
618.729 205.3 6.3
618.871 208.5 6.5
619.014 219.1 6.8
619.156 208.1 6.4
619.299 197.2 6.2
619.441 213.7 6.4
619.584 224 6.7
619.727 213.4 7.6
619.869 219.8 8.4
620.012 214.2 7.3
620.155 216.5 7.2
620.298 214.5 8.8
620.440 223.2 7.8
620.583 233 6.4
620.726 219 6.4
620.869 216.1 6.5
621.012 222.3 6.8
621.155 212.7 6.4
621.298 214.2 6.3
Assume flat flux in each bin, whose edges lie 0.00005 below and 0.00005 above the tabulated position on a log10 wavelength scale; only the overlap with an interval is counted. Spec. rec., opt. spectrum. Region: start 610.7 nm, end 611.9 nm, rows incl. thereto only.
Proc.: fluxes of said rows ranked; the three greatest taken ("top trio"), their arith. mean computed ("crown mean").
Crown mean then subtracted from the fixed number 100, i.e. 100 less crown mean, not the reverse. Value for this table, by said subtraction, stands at -132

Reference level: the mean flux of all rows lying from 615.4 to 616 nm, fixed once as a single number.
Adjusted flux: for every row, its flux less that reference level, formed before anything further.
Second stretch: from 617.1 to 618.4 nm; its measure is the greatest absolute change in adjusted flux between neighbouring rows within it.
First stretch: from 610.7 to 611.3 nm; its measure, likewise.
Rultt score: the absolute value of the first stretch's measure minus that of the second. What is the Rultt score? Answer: 4.7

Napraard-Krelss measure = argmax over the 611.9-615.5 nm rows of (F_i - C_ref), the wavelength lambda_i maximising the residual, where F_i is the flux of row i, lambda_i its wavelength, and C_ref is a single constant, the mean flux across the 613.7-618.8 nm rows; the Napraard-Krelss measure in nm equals 613.338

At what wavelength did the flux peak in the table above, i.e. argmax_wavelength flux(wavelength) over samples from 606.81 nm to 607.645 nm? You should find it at 607.435 nm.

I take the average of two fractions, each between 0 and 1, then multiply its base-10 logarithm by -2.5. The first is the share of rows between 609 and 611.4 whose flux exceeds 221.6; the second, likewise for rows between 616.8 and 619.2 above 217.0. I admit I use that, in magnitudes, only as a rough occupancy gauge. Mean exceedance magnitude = 1.0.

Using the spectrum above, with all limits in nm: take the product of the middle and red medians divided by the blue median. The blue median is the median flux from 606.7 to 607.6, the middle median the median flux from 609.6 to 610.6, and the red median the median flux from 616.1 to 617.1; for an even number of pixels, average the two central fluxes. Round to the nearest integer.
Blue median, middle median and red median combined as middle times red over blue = 187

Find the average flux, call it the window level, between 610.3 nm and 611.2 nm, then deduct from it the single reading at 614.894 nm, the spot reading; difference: 5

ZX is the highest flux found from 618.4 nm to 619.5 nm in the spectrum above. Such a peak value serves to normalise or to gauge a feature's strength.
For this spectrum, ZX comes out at 222.1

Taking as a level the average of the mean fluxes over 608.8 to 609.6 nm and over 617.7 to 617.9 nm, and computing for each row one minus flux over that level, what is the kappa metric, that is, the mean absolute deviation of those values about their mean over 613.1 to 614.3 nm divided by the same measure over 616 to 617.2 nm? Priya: 1.2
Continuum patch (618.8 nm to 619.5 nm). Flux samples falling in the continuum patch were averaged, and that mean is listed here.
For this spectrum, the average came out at 209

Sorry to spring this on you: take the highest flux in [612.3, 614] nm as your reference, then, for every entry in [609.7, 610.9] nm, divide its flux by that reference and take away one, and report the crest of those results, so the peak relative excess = -0.033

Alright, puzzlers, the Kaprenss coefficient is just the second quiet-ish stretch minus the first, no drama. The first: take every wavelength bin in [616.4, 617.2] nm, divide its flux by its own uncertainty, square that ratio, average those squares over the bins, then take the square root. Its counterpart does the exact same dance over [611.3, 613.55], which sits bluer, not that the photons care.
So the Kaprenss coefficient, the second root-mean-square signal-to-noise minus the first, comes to 1.8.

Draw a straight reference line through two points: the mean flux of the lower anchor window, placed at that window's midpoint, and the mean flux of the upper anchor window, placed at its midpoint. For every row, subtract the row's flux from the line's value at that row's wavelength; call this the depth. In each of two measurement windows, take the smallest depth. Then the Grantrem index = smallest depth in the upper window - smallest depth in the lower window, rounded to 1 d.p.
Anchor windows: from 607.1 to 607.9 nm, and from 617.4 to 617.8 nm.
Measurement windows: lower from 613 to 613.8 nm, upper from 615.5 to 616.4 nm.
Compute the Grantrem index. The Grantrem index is 5.1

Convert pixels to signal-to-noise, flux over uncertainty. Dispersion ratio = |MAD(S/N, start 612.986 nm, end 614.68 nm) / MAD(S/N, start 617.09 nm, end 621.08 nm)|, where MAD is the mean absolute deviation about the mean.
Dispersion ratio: 0.55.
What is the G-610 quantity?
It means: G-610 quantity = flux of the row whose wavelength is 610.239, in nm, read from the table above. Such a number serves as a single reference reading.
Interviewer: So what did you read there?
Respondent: 208.8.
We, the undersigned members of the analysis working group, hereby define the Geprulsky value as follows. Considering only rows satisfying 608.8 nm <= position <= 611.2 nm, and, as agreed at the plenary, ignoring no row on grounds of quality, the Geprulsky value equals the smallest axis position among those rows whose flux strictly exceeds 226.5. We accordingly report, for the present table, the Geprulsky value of 608.976 nm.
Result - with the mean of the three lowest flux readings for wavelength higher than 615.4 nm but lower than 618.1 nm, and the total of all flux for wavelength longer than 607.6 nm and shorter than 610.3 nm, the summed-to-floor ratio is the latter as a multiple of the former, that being 21.5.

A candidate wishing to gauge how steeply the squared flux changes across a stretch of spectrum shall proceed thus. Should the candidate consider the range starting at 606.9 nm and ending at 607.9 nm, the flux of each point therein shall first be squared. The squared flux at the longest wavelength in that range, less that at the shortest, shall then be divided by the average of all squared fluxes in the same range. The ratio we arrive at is -0.15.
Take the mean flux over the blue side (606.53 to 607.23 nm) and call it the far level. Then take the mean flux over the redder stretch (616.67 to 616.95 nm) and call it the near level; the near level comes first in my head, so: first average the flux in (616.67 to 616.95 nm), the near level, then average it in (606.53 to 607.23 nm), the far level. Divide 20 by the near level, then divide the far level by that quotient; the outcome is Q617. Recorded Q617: 2435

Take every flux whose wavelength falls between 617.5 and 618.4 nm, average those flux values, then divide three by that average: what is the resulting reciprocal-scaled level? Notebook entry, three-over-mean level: 0.0139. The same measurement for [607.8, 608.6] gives 0.0134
